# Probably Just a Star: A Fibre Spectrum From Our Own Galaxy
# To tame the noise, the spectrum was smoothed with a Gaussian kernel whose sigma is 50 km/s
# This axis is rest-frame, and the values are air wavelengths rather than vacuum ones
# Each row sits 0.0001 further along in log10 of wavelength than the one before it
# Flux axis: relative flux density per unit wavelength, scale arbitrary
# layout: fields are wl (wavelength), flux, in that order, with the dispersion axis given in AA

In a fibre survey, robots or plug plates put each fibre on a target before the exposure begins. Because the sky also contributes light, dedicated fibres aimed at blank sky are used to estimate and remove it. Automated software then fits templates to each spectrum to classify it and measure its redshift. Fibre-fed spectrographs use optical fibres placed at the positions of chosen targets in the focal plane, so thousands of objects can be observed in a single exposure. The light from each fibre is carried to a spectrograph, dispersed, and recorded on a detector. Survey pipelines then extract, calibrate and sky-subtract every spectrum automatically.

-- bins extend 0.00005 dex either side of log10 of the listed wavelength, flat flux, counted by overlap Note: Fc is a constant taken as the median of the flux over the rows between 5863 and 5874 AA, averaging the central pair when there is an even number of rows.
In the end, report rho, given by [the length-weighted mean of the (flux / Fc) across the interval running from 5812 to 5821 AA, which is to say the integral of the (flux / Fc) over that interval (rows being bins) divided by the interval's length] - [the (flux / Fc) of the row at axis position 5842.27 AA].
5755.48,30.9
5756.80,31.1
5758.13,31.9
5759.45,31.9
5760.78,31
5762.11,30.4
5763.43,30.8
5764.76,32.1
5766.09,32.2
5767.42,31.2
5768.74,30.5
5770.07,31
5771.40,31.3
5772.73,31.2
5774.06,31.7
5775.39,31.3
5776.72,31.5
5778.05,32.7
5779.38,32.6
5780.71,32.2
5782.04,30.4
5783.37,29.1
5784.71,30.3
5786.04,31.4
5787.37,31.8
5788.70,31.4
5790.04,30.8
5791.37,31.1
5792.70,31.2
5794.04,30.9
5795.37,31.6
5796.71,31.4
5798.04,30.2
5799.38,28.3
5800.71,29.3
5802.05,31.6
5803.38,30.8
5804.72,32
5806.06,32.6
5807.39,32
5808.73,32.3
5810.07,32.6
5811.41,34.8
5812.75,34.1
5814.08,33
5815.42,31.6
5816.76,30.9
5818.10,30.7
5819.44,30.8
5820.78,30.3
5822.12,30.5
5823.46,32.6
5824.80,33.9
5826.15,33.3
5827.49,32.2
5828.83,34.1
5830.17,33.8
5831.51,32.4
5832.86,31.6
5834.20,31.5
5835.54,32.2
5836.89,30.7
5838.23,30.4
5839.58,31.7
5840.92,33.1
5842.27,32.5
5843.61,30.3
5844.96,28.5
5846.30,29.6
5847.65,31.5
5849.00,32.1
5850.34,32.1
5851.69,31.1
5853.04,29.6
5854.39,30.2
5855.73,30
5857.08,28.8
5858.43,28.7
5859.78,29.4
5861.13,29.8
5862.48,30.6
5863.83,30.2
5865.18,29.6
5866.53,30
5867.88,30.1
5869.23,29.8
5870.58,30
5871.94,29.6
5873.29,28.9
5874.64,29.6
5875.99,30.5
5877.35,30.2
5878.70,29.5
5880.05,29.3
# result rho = -0.03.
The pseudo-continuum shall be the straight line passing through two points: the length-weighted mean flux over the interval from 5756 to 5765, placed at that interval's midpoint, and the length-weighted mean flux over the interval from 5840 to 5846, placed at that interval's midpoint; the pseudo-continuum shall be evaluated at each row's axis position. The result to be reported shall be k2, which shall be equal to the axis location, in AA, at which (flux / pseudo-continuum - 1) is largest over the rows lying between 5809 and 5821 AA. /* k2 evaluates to 5811.41 AA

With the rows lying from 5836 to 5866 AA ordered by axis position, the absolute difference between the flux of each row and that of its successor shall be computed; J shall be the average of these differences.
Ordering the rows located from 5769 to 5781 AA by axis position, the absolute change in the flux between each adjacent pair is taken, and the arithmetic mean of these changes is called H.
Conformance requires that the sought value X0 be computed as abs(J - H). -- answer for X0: 0.49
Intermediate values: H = 0.40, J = 0.89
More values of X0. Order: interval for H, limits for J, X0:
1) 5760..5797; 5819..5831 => 0.40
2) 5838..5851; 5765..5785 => 0.52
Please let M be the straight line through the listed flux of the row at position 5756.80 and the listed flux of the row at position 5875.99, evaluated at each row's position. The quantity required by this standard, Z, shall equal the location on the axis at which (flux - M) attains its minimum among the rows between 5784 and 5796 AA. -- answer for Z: 5784.71 AA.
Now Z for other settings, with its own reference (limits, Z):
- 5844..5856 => 5844.96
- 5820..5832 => 5820.78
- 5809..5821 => 5820.78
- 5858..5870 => 5858.43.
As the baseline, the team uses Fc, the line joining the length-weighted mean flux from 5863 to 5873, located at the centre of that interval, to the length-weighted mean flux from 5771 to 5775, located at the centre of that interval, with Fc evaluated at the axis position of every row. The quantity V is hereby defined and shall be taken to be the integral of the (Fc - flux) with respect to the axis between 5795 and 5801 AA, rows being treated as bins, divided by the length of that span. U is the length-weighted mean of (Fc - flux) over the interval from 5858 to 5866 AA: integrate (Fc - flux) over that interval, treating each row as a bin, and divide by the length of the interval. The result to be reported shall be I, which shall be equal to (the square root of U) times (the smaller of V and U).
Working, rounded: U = 0.21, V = 0.8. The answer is 0.10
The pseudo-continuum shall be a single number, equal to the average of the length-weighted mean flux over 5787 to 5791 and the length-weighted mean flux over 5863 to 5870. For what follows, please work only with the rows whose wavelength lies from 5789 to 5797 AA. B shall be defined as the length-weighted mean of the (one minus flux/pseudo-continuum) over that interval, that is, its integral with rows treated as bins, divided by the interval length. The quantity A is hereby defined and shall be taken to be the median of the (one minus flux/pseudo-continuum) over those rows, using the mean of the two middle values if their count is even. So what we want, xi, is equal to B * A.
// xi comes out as 0.0003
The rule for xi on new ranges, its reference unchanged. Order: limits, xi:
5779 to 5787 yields 0.0001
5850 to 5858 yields 0.0003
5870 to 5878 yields 0.0007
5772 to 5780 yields 0.0012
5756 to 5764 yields 0.0003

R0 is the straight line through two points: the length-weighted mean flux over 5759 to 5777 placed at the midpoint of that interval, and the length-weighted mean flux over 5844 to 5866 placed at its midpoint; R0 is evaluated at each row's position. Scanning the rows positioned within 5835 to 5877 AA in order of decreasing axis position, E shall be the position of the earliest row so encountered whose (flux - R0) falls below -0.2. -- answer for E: 5874.64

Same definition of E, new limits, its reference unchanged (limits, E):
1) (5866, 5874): 5873.29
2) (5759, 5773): 5770.07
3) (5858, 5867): 5865.18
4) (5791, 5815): 5800.71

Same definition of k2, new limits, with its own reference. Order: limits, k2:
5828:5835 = 5828.83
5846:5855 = 5850.34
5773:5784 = 5778.05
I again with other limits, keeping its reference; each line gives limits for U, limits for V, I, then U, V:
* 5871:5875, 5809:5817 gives -1.37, 0.40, -2.2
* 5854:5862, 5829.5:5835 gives -1.39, 0.54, -1.9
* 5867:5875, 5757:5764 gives 0.05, 0.14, 0.4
